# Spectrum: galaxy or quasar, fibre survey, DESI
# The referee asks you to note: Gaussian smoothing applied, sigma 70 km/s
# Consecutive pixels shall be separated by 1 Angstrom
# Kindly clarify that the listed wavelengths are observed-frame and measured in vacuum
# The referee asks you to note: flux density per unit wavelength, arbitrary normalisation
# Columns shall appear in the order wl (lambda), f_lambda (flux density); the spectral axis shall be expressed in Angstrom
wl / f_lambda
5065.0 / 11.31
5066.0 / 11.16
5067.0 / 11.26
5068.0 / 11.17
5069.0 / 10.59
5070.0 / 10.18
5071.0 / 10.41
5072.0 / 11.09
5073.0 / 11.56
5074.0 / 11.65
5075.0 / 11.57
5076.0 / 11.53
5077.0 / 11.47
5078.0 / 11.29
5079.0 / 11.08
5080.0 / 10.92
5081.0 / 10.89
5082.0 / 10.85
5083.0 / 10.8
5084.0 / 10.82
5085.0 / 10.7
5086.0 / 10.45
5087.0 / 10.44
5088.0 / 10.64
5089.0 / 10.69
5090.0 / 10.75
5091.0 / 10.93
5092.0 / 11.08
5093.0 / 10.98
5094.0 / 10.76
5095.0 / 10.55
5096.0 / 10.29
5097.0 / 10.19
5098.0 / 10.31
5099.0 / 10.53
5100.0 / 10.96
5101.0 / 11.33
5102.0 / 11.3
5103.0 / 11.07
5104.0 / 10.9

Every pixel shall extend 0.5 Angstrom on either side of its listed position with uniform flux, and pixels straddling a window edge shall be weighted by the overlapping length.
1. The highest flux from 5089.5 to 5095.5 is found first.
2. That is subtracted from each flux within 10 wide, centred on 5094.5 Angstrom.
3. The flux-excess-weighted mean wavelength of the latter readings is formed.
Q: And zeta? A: 5096.0 Angstrom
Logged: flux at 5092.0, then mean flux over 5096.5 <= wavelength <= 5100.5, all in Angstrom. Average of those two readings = 10.8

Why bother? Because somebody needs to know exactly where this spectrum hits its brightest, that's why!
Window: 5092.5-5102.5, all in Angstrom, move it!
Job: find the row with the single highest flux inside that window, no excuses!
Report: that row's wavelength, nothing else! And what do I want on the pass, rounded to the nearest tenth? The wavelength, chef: 5101.0 Angstrom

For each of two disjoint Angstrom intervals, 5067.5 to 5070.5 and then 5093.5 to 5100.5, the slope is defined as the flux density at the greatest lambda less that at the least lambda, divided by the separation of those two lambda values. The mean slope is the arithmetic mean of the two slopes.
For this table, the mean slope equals -0.23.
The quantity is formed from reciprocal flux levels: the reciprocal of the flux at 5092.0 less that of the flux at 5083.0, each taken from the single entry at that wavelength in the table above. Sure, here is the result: -0.0023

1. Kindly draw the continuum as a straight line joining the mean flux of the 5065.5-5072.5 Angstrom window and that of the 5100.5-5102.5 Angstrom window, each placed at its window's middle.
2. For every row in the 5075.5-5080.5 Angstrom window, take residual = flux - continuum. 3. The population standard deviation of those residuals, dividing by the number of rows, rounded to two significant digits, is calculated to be 0.25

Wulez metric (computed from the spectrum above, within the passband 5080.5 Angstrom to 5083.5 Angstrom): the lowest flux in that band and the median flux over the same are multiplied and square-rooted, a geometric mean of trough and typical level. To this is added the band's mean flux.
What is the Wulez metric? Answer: 21.7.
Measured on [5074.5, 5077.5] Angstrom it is 23.0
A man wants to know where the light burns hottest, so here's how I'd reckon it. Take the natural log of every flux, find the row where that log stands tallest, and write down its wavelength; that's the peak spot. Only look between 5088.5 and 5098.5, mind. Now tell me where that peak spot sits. 5092.0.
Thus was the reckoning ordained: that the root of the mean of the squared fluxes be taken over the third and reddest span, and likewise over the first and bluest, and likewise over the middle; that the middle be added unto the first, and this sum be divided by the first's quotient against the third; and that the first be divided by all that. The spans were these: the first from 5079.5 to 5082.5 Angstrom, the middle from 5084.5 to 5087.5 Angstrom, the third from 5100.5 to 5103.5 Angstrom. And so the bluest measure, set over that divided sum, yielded 0.493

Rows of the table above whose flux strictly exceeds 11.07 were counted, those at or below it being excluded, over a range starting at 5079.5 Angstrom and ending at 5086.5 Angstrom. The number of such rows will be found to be 0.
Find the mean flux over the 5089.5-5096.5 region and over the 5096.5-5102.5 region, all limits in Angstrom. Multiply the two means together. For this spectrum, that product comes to 116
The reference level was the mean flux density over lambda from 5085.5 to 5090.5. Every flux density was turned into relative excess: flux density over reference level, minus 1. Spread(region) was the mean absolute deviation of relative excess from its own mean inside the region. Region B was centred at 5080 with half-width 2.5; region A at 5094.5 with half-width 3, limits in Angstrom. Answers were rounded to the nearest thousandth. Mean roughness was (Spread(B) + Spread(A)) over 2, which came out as 0.021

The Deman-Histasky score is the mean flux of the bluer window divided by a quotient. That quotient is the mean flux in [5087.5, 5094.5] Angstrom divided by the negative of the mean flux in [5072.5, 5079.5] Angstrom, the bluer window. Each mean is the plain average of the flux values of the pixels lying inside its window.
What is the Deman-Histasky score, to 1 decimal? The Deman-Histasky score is -12.1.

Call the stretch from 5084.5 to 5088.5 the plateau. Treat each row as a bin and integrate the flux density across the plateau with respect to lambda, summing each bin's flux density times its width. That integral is 42.2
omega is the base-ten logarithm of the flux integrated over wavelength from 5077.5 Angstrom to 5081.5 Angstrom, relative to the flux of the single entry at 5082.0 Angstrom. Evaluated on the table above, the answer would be 0.610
